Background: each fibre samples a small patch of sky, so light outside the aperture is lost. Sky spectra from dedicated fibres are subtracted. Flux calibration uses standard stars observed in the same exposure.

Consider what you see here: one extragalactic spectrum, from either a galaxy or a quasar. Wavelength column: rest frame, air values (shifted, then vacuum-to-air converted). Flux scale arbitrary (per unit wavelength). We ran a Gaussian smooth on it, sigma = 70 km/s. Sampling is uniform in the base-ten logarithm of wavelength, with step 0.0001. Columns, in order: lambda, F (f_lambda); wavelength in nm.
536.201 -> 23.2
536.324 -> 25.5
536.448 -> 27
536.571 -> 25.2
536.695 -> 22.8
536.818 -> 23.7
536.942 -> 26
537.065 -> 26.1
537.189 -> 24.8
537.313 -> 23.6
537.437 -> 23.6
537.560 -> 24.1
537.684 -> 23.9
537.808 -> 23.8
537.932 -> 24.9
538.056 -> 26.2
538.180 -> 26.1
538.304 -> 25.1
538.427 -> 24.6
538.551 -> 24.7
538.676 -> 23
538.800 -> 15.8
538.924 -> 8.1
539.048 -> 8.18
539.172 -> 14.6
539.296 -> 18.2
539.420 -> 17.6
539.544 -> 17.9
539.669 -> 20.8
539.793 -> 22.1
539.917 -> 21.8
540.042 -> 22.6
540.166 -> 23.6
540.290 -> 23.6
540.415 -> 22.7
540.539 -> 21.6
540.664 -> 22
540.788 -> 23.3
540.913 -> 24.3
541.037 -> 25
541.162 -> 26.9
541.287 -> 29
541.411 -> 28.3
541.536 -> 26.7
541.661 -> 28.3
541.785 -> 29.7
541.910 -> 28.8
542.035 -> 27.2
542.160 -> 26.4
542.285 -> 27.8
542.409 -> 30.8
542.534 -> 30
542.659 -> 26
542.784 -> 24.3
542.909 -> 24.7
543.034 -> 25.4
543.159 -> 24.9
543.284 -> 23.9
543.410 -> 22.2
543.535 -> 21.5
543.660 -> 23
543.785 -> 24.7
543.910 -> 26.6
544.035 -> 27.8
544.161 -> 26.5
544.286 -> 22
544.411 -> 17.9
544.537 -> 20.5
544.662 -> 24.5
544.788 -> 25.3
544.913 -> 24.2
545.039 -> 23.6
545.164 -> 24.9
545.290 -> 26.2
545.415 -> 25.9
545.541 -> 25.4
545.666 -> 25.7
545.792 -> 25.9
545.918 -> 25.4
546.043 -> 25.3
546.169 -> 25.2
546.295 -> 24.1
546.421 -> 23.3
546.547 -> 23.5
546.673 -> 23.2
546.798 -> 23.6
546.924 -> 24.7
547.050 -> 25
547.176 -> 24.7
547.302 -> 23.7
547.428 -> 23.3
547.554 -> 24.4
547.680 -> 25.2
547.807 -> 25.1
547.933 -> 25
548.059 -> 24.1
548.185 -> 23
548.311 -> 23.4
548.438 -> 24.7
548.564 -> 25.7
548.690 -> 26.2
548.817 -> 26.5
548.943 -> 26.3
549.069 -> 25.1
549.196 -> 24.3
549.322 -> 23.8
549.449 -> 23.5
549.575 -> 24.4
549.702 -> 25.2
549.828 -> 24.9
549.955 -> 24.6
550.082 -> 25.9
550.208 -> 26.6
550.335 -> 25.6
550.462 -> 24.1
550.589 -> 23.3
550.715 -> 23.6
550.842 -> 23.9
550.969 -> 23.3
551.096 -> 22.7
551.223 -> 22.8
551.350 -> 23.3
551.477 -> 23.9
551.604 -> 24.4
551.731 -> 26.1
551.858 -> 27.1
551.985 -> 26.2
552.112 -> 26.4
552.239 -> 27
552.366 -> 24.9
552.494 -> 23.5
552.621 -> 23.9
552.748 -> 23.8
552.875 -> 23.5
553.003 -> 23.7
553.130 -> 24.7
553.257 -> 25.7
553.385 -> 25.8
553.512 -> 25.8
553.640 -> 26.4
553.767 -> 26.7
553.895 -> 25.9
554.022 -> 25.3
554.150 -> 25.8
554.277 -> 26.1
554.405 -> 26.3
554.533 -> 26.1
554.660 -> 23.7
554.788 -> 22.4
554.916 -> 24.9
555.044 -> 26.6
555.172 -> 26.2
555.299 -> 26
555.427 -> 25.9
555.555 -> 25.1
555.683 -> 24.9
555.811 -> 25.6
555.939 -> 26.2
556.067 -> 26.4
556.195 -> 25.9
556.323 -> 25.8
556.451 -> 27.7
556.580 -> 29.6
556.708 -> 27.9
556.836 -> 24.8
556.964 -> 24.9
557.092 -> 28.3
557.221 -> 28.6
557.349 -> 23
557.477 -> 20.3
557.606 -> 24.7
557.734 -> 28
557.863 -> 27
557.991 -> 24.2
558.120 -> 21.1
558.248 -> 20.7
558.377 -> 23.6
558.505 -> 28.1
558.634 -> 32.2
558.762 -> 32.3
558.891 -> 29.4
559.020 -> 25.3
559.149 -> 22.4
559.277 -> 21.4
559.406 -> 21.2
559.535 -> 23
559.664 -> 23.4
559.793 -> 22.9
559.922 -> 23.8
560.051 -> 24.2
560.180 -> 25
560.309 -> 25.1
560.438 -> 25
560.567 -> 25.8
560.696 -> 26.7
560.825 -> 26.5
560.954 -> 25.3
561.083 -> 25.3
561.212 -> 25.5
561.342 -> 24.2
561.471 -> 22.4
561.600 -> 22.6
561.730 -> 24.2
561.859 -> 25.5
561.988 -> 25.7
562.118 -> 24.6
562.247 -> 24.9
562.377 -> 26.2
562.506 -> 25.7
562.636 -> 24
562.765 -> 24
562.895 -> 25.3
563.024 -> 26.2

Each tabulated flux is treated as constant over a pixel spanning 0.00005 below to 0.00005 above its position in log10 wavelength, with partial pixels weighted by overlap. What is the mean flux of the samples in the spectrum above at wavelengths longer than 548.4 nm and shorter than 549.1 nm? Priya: 25.8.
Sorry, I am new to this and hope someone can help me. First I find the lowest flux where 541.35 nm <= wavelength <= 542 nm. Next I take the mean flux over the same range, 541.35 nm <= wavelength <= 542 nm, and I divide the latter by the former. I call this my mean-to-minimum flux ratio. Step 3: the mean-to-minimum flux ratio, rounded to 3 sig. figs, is 1.06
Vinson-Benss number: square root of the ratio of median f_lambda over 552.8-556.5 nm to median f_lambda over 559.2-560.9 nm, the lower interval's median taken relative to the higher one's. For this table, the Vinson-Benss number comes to 1.03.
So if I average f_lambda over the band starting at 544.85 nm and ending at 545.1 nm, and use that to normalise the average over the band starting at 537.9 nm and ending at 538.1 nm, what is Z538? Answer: 1.07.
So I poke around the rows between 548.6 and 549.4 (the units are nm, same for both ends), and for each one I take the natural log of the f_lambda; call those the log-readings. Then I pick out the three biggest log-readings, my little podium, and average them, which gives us 3.27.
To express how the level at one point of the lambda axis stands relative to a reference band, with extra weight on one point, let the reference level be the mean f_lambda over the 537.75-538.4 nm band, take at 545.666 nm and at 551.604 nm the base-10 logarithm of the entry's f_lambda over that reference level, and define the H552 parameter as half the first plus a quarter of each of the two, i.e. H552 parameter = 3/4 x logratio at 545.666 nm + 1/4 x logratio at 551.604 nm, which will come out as 0.00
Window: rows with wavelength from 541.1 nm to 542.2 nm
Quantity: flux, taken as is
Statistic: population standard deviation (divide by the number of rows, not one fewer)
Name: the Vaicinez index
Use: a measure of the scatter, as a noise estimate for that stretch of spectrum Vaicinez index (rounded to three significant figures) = 1.09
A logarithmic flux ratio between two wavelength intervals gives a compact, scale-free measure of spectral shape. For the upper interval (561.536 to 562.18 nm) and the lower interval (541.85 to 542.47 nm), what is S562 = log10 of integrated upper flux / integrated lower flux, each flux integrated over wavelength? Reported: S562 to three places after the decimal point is -0.045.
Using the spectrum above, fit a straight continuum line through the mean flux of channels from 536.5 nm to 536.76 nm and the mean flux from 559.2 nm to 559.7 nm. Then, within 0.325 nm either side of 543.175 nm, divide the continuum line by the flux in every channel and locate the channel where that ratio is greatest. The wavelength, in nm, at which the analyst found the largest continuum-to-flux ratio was 543.410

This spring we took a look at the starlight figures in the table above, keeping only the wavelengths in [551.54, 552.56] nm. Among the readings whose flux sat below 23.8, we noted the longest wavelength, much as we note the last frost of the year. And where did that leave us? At 552.494 nm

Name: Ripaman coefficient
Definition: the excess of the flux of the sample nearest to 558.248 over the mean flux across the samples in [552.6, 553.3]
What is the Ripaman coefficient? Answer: -4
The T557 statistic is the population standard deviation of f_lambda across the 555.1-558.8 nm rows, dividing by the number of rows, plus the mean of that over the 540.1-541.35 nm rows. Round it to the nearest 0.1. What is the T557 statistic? 27.0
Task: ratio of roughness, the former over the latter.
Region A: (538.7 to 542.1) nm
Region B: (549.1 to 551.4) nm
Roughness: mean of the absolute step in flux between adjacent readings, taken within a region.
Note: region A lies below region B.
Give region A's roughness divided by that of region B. 2.6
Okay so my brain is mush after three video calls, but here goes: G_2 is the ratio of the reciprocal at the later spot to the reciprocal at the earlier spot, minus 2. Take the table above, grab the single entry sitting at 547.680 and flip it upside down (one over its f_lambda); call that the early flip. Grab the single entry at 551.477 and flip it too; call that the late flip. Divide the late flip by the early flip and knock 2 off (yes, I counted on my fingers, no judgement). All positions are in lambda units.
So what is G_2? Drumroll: -0.95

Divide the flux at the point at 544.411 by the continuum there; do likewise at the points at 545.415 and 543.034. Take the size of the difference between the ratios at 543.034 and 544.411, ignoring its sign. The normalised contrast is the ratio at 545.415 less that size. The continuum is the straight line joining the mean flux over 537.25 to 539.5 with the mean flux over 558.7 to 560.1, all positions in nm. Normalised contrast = 0.82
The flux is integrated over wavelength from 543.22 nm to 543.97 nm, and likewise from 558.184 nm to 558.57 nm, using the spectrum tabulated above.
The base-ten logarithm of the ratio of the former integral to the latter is 0.28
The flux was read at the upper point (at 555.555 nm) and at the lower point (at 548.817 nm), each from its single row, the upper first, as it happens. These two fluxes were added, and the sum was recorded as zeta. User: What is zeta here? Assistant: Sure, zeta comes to 51.6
